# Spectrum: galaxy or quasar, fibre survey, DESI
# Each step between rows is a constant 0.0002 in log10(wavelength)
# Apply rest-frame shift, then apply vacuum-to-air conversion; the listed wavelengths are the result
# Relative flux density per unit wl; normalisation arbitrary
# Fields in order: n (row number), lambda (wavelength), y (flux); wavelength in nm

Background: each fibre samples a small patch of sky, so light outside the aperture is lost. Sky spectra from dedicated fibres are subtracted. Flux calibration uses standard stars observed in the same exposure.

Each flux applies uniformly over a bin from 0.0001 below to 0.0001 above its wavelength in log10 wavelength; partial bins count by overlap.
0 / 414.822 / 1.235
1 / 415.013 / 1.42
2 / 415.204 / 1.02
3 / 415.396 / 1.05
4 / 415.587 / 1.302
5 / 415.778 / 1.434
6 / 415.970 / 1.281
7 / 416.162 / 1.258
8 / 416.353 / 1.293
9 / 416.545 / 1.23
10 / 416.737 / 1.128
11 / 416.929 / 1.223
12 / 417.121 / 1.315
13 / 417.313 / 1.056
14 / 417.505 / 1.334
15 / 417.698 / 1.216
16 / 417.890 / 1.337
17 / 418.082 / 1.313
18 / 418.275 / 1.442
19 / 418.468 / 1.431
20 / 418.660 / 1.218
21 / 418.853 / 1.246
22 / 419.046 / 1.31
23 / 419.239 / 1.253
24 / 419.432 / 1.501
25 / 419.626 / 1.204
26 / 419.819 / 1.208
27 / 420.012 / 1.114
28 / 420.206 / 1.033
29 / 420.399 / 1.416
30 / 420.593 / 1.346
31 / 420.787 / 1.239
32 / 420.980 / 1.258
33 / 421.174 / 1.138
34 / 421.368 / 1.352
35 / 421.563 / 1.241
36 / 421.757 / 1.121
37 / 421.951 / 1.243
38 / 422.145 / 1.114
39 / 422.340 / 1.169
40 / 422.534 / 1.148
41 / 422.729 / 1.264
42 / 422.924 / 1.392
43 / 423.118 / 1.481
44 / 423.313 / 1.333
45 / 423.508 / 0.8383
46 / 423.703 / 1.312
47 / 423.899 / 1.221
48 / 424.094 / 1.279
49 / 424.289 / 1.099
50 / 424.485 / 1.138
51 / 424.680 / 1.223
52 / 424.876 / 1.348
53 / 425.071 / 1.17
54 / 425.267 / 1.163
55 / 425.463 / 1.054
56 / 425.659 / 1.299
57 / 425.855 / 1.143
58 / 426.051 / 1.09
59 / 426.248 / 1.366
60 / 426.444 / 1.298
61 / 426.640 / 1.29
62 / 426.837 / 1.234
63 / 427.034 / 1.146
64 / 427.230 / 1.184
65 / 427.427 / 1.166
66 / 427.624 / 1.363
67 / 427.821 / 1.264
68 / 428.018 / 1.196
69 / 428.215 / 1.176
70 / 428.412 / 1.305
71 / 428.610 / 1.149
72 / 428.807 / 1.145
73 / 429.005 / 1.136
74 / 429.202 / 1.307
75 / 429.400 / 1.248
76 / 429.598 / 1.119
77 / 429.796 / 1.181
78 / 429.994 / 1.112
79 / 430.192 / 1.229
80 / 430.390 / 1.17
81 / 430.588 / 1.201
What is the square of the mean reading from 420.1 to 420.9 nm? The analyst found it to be 1.58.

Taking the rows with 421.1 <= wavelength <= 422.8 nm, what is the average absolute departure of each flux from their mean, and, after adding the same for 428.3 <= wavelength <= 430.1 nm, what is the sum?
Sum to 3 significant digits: 0.133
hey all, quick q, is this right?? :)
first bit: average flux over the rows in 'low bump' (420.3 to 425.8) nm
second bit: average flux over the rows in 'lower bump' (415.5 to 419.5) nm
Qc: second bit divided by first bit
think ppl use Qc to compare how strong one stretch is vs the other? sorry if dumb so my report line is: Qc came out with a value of 1.05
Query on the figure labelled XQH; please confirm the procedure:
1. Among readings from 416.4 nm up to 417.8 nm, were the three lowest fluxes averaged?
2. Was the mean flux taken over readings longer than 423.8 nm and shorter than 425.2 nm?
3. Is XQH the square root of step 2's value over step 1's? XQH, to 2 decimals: 1.03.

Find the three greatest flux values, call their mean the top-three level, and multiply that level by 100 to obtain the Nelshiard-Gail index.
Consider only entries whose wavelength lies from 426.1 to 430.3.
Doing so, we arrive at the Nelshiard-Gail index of 135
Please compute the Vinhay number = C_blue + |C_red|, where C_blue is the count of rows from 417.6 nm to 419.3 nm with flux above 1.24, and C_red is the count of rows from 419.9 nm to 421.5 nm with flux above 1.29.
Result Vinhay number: 10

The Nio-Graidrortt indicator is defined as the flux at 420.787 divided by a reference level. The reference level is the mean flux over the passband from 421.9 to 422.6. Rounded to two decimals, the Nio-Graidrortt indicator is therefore 1.06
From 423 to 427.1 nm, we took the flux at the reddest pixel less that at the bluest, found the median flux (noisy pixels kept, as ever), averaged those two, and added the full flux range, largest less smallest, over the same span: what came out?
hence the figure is 1.09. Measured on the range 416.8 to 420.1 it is 1.02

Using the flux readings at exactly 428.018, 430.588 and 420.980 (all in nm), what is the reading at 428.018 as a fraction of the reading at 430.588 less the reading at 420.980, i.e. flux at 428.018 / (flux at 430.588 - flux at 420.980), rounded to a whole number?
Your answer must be -21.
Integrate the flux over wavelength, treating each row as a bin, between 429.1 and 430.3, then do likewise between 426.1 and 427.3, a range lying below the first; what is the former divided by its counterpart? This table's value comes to 0.96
